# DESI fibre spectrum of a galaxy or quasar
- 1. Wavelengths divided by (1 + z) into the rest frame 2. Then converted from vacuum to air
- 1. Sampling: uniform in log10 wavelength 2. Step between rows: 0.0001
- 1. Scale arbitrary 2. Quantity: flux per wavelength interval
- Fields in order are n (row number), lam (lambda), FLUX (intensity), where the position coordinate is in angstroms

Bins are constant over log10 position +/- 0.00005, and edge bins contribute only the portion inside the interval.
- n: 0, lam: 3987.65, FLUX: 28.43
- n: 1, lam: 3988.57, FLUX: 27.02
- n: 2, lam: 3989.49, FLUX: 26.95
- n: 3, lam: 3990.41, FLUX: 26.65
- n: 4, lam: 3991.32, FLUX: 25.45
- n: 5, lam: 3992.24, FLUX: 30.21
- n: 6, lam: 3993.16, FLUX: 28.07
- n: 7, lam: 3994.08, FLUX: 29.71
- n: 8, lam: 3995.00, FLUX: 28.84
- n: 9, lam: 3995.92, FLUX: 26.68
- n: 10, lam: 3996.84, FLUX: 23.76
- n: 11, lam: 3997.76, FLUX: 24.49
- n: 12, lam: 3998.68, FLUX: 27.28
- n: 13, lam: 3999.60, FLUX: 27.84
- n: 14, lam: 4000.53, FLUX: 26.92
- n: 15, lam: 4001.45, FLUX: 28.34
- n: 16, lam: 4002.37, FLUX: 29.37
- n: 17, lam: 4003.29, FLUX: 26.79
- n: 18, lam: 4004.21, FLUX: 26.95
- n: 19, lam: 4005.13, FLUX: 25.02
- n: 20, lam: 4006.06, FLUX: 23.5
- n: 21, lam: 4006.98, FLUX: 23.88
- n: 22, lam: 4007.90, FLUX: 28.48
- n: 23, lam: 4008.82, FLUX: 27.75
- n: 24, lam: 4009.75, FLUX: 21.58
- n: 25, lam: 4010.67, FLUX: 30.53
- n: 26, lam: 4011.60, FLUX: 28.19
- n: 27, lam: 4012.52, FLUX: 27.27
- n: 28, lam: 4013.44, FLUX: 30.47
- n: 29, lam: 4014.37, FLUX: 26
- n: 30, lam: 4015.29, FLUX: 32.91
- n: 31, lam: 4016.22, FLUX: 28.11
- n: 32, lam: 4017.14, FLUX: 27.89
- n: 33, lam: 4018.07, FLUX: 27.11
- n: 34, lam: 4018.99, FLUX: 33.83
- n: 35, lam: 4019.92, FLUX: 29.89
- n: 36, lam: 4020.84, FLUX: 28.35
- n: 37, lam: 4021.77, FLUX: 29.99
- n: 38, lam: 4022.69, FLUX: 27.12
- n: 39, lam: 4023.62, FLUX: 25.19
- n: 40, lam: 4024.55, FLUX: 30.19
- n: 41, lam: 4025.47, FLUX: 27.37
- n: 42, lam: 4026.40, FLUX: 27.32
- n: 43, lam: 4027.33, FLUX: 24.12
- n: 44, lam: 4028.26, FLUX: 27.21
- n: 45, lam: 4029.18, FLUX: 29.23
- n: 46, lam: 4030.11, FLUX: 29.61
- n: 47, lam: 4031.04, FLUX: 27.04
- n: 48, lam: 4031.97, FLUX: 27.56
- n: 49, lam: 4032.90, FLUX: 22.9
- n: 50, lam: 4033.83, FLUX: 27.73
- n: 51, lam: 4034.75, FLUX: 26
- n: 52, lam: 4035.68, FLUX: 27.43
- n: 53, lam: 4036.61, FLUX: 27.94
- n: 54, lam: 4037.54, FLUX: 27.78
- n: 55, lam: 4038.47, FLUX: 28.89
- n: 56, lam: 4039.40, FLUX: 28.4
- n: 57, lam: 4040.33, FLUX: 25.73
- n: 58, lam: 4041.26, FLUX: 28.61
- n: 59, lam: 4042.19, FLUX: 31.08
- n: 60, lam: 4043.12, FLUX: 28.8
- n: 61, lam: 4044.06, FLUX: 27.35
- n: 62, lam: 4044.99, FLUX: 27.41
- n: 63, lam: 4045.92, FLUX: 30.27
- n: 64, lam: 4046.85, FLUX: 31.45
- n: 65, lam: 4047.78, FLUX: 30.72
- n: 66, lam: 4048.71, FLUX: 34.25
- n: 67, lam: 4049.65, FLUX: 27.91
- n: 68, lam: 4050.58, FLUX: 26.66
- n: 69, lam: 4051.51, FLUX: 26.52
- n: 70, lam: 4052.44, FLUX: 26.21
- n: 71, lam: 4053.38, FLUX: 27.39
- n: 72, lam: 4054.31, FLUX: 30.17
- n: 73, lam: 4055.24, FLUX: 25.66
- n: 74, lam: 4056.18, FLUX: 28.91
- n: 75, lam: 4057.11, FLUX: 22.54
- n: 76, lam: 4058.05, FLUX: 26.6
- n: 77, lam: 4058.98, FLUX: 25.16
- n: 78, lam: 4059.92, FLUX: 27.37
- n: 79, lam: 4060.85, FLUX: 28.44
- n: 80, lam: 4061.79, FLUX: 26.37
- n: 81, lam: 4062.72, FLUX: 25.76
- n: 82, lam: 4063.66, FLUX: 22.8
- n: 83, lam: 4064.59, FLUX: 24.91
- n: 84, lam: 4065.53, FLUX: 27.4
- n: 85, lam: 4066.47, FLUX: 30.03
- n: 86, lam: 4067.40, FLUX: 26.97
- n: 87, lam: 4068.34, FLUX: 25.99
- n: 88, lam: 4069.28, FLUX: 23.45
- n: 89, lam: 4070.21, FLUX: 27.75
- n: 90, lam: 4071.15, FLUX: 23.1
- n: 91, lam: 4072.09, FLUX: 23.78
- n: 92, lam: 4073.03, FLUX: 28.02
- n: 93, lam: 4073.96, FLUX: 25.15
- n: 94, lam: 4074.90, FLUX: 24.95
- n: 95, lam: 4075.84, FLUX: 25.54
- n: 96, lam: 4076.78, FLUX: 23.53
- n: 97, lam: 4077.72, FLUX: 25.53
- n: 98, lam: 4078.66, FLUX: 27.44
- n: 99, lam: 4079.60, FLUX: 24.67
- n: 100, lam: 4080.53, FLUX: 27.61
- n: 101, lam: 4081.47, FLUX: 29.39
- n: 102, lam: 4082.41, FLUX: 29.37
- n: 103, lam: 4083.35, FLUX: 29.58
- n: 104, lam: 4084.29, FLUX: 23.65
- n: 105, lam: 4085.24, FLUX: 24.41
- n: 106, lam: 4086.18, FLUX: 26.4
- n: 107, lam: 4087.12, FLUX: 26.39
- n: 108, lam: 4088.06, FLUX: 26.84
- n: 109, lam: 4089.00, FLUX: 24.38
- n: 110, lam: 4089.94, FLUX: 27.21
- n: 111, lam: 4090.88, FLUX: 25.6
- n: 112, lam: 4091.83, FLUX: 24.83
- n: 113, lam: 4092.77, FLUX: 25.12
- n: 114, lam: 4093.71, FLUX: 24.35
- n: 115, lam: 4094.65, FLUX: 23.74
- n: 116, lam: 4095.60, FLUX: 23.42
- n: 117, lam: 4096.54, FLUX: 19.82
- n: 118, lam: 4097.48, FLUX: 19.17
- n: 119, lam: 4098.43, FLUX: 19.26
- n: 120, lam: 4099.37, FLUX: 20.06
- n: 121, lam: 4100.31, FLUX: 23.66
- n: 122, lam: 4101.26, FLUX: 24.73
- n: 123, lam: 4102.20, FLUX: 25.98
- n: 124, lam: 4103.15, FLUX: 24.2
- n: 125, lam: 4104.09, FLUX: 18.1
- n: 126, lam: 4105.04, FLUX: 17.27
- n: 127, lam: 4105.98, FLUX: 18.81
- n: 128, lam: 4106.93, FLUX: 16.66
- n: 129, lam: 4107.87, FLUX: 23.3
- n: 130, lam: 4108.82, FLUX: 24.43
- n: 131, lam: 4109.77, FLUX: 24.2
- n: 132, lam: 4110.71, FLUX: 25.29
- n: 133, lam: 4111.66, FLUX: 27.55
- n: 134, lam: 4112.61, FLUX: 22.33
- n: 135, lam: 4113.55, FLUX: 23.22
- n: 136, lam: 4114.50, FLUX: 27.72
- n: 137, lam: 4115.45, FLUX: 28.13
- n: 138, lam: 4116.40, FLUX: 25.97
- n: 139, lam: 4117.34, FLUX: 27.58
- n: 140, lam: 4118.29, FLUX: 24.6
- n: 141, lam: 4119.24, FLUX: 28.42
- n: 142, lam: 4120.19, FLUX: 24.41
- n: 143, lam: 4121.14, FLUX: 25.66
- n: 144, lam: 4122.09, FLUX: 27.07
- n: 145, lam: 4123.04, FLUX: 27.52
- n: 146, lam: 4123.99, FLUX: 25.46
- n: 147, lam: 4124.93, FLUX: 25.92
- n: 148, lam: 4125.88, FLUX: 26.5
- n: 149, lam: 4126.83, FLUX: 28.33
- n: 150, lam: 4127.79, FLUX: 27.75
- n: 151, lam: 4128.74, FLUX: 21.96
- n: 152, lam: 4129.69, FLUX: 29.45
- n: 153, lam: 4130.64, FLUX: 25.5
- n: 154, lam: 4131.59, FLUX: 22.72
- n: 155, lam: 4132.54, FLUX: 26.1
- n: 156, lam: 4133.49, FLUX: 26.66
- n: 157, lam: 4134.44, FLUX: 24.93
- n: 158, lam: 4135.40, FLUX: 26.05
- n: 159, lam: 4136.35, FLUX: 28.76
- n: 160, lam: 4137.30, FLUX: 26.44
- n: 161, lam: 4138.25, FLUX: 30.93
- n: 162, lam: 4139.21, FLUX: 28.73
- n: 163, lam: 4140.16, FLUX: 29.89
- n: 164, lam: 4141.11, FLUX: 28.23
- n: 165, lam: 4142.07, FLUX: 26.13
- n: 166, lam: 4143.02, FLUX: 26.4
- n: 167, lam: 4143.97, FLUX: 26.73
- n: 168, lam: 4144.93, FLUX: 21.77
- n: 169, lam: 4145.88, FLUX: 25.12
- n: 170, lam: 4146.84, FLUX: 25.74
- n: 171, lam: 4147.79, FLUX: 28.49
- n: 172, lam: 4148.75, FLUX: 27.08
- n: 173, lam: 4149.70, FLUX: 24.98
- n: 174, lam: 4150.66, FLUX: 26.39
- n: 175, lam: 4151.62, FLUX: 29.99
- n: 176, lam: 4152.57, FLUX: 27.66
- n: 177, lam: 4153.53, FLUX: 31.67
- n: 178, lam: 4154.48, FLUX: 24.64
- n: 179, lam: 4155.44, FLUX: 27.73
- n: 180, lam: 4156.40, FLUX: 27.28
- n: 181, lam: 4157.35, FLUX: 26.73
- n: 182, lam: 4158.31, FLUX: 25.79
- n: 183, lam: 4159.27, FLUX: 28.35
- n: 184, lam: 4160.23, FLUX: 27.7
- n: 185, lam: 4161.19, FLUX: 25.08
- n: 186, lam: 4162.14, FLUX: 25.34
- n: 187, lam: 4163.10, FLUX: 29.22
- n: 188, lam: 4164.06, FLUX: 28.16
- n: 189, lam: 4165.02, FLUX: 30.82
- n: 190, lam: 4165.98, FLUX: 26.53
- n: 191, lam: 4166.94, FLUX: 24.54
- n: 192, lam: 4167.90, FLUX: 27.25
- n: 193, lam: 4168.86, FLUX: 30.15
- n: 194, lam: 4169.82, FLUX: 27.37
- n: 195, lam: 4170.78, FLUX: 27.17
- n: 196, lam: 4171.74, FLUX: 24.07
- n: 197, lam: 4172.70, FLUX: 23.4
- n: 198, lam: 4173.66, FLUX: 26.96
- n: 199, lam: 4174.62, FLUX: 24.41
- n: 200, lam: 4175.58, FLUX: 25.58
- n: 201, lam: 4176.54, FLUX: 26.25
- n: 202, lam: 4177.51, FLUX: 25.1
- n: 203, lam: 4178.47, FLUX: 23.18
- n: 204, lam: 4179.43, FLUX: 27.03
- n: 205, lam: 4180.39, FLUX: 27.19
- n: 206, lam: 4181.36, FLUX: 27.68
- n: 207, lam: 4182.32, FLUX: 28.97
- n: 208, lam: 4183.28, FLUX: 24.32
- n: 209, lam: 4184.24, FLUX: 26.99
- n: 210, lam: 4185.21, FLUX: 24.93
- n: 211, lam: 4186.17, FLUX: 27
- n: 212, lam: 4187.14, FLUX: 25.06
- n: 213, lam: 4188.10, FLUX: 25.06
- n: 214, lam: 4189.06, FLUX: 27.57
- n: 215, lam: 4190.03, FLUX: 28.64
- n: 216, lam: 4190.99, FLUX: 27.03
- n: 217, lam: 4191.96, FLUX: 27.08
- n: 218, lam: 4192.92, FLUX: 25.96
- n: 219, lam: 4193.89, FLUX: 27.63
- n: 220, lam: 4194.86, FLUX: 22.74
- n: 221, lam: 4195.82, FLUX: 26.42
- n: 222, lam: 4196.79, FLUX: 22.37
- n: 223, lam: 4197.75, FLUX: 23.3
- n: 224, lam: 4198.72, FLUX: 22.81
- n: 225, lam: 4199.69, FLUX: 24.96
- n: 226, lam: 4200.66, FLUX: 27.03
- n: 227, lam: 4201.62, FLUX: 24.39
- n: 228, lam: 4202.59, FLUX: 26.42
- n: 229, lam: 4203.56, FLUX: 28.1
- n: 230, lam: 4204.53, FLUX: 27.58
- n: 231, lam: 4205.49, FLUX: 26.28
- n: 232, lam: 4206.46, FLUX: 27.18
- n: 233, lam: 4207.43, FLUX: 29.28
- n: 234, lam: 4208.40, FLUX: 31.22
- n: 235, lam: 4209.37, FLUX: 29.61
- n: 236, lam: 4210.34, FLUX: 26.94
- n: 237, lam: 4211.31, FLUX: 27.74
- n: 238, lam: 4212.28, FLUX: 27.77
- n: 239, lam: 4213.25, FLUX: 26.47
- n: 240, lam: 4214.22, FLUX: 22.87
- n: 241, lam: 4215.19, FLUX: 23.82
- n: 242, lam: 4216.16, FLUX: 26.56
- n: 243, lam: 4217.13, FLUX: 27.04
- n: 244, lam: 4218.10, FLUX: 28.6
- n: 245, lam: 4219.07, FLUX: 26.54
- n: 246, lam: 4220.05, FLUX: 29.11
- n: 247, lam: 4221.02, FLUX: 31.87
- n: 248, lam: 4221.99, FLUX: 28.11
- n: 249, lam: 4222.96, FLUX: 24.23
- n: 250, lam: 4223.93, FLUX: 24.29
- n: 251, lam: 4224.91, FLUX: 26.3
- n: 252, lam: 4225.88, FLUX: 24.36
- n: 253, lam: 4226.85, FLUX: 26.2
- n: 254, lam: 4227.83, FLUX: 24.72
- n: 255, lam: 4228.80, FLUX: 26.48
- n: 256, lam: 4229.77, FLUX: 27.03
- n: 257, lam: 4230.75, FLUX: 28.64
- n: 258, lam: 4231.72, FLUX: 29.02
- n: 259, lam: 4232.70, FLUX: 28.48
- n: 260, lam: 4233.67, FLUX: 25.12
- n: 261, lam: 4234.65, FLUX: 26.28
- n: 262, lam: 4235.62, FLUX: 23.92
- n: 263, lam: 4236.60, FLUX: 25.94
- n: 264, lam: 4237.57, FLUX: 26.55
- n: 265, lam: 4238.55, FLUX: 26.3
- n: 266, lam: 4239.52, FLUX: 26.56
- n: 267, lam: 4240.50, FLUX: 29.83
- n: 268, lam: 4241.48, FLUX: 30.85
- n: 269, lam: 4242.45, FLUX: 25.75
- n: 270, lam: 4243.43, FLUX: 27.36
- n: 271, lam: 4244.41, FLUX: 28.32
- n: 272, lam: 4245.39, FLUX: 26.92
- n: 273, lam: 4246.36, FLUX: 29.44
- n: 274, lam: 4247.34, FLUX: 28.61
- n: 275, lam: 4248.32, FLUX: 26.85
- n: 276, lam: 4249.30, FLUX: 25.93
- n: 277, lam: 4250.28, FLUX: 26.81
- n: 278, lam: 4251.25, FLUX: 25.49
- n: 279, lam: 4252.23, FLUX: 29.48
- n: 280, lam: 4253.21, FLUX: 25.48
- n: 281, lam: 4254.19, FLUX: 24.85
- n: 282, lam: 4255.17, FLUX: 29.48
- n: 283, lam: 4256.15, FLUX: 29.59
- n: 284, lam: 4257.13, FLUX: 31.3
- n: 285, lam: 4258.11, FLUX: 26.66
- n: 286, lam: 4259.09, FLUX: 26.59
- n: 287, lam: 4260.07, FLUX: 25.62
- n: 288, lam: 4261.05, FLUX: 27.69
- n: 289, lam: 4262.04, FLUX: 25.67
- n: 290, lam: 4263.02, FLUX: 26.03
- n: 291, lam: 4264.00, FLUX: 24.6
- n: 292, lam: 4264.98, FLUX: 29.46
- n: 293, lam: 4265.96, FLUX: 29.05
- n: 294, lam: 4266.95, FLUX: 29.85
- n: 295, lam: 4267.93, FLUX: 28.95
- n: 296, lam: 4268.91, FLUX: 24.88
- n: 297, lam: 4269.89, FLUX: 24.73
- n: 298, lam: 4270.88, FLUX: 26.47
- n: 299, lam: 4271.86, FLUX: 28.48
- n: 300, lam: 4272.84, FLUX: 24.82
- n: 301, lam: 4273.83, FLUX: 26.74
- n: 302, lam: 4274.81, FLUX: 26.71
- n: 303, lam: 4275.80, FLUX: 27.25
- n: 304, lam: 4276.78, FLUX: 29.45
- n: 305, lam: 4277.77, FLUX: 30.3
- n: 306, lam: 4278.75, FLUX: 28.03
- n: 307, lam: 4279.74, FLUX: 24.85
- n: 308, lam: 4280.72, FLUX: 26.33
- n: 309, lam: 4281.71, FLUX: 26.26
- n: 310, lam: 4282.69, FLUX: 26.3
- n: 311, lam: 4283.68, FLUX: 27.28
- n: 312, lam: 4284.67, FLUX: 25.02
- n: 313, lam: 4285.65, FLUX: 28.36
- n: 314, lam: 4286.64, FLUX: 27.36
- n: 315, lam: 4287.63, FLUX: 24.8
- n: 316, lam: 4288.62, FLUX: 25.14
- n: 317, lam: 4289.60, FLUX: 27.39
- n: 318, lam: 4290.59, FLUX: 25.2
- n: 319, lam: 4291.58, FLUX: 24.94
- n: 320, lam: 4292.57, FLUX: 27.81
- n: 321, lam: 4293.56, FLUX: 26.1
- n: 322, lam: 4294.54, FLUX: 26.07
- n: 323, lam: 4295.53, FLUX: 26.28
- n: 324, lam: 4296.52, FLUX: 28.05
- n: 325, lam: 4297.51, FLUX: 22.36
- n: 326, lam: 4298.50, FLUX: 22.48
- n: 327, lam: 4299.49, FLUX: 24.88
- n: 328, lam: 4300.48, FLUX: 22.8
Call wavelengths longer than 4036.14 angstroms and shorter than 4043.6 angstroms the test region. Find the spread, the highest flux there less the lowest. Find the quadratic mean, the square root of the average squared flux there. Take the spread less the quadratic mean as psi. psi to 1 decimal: -23.1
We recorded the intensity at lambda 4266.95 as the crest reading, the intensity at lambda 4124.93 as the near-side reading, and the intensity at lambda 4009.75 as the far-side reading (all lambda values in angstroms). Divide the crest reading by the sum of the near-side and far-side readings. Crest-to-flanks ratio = 0.628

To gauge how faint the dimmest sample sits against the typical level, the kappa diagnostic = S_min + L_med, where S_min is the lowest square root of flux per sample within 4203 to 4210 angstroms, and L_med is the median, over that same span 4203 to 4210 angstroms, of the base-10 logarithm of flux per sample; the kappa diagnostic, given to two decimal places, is 6.58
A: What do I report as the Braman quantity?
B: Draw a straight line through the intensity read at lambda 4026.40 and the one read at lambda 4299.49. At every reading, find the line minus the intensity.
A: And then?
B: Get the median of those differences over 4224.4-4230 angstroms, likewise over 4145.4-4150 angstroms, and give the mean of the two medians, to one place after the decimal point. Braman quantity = -0.1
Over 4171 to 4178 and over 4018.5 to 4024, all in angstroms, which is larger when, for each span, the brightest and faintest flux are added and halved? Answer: 29.5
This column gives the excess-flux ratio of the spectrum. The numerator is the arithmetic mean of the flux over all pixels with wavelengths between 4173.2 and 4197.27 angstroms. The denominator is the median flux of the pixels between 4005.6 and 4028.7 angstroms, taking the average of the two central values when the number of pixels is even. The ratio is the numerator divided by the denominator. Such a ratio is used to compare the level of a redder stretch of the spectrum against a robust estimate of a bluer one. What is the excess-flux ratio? 0.939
